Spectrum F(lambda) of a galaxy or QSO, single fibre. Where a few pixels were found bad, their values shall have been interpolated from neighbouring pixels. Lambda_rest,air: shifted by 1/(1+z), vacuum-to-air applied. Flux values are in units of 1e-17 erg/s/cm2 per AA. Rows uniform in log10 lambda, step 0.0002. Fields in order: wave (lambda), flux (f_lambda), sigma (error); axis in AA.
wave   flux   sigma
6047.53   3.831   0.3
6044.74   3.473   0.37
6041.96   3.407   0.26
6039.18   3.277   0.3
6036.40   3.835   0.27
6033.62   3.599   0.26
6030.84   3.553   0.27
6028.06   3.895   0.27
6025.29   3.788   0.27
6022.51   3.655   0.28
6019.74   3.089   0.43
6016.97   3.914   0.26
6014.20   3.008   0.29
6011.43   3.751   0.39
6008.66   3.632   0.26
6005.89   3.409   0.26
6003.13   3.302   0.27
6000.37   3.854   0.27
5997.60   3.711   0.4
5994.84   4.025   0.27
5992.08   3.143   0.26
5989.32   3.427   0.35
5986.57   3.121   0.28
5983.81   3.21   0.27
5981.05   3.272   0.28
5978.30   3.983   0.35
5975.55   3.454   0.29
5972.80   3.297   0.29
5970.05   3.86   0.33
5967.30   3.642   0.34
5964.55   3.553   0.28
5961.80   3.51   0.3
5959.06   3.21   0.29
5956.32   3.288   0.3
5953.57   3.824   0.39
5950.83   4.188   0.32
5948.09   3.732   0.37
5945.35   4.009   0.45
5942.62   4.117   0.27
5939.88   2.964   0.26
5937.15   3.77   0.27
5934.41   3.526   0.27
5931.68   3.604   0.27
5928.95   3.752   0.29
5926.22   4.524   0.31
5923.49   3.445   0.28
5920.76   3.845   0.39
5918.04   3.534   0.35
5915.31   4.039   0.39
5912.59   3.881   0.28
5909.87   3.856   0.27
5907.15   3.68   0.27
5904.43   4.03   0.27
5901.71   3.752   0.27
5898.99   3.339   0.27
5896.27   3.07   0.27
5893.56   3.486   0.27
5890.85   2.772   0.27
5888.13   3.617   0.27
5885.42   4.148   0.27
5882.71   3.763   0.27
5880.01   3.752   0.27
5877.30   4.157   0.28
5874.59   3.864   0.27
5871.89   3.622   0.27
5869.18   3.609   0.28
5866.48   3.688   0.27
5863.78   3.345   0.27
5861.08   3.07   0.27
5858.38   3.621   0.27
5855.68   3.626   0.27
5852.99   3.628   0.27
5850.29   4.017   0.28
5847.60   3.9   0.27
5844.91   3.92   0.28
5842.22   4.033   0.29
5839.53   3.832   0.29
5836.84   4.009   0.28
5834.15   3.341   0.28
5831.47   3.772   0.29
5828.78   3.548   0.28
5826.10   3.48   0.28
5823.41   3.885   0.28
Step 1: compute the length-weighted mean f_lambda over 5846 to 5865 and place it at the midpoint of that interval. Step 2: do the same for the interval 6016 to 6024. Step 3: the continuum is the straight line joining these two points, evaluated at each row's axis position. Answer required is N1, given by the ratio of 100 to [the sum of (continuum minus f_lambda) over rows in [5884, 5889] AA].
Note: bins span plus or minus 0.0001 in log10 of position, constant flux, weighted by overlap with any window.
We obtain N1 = -173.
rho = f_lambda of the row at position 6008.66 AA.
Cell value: 3.632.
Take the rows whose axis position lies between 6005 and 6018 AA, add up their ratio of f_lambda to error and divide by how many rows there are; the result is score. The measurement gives 12.4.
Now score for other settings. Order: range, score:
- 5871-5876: 13.9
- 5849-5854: 13.9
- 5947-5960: 11.0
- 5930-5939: 13.5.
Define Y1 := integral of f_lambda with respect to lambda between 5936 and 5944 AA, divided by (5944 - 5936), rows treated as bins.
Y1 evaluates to 3.6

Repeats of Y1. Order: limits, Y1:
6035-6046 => 3.5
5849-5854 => 3.8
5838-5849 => 3.9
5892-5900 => 3.3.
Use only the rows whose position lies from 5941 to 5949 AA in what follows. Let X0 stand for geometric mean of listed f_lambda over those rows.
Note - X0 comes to 3.95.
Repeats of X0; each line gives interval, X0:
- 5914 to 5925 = 3.71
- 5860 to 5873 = 3.46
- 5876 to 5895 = 3.64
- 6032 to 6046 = 3.51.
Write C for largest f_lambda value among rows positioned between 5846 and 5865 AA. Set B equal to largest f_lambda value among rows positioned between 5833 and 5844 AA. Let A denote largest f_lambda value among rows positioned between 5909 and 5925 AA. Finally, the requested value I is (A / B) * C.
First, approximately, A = 4.039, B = 4.033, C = 4.017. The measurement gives 4.0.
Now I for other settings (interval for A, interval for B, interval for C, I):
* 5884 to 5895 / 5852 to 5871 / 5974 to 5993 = 4.5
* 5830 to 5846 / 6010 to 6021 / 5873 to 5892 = 4.3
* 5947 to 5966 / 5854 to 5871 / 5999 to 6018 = 4.4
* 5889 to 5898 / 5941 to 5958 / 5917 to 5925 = 3.2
